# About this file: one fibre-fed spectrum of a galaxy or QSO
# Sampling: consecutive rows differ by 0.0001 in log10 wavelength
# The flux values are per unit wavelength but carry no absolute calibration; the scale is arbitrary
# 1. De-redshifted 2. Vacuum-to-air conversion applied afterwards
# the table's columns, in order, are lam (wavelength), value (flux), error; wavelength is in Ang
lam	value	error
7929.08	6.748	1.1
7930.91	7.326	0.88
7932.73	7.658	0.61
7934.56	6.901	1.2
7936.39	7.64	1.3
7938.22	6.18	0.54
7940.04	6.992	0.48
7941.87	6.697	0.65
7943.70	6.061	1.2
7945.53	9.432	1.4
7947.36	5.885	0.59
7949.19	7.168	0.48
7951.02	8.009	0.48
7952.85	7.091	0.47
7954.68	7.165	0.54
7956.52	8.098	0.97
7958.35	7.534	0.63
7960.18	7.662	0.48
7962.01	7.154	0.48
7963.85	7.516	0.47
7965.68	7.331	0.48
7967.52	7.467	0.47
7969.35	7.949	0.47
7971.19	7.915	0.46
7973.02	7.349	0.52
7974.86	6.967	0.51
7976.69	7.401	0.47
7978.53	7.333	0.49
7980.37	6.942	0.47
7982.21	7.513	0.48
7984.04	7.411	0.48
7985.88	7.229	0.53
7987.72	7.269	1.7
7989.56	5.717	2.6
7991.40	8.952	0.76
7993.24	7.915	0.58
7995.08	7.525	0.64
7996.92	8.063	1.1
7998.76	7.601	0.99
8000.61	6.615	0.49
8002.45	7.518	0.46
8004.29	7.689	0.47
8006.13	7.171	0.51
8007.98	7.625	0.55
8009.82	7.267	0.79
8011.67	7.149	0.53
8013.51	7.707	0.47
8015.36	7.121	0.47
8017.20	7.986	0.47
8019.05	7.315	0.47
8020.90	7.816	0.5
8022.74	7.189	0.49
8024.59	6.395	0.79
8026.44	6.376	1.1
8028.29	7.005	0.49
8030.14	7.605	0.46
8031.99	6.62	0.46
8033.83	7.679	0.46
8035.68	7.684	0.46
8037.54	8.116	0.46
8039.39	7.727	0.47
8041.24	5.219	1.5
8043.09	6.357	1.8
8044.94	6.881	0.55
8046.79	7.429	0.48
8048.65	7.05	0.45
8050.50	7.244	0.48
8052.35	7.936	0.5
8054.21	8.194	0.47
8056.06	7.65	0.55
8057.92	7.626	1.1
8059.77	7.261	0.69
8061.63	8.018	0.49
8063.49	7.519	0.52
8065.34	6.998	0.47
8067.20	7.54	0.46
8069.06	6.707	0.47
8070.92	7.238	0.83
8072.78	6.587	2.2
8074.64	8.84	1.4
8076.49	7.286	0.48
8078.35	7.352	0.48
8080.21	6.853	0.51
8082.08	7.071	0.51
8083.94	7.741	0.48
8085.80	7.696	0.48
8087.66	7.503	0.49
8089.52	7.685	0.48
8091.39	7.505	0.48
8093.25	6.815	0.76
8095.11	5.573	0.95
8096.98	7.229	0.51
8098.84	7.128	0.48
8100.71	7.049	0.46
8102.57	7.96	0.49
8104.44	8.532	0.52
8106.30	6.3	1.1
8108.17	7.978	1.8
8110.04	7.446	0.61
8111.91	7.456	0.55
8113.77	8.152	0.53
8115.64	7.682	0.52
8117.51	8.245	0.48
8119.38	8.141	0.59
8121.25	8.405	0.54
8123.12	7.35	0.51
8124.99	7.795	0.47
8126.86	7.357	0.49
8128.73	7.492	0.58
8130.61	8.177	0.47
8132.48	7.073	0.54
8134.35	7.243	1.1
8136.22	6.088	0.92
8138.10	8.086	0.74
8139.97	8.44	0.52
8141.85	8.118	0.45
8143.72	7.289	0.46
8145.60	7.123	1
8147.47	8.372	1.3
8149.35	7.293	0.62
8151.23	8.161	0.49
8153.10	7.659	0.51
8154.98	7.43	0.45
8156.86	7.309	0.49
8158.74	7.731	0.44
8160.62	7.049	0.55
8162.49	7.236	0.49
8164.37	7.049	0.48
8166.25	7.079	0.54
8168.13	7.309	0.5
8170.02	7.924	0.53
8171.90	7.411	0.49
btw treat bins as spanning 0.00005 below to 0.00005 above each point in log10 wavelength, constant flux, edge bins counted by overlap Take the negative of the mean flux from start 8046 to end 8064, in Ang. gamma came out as -7.59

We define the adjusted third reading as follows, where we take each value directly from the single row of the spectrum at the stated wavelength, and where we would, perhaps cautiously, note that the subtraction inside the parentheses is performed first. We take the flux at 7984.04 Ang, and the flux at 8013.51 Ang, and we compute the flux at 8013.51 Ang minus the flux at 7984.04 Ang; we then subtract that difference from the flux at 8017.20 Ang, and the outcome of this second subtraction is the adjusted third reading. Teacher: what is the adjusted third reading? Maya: 7.7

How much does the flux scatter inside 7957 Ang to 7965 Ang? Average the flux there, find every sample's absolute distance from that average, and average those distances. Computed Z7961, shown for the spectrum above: 0.2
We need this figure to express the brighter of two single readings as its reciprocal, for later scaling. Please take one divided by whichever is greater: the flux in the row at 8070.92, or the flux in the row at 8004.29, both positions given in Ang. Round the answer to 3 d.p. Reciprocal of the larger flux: 0.130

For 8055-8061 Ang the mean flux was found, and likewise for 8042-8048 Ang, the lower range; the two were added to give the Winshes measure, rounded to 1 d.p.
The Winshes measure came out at 14.4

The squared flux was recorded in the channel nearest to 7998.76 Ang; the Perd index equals 58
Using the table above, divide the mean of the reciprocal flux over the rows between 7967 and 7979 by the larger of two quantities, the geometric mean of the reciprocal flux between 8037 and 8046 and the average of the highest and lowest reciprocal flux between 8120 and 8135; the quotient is 0.91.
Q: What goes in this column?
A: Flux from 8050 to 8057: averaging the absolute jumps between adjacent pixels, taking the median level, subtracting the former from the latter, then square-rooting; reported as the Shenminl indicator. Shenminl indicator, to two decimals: 2.70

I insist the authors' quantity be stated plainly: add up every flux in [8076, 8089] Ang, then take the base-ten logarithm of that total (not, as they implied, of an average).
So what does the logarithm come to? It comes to 1.71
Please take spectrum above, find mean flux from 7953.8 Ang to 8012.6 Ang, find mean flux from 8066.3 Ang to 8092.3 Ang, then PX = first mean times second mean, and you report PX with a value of 55.0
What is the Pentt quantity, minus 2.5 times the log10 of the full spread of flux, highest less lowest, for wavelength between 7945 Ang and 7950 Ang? -1.4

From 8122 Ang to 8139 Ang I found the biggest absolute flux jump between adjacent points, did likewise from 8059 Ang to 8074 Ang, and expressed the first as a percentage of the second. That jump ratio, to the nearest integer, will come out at 240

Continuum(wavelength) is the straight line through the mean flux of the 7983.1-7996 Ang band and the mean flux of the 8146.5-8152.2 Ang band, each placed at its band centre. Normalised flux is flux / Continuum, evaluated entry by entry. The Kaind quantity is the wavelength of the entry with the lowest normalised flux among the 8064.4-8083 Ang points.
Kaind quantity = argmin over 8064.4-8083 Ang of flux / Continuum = 8072.78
